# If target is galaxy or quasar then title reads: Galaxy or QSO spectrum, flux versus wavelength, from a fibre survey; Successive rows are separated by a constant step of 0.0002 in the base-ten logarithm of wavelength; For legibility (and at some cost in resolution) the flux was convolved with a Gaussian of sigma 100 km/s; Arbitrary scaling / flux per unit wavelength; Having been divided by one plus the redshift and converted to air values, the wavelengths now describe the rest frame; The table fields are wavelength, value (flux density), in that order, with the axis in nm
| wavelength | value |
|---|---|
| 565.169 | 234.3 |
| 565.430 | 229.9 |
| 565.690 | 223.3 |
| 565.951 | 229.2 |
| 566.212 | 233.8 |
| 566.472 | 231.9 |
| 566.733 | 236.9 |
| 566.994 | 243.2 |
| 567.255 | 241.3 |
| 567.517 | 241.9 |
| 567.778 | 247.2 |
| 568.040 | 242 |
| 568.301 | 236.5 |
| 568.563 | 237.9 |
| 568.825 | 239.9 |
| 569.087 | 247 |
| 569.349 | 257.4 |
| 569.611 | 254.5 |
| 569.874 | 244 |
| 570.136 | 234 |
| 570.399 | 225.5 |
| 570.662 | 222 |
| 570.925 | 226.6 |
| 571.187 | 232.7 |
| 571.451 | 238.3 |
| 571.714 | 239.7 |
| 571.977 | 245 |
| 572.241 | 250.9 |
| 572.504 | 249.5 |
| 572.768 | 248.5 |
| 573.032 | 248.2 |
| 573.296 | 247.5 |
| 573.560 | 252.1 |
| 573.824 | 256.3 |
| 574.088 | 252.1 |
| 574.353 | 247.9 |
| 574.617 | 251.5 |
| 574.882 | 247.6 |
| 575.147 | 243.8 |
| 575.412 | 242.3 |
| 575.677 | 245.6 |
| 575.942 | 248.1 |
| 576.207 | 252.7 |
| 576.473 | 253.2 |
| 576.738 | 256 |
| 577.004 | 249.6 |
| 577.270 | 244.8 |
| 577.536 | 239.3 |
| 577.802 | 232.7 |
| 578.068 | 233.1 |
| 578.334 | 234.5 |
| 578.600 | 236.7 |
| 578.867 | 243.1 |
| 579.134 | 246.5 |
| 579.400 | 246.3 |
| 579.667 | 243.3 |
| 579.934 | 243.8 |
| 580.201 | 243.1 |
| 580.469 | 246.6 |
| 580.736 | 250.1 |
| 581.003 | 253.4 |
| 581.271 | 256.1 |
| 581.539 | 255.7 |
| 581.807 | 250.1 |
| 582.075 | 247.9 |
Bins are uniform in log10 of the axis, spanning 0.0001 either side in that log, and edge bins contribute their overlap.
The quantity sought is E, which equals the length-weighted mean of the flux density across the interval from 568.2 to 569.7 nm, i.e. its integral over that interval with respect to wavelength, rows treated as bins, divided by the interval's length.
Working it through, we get 245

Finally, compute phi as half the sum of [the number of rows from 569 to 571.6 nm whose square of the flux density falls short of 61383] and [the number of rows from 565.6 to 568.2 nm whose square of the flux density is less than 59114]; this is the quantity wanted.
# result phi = 8.0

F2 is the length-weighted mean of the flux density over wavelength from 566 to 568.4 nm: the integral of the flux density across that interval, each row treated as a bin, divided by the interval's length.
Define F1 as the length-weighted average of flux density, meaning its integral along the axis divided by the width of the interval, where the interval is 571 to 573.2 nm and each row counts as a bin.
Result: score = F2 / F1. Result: 0.98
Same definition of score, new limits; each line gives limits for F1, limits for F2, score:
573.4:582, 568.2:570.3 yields 0.99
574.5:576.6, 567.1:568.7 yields 0.97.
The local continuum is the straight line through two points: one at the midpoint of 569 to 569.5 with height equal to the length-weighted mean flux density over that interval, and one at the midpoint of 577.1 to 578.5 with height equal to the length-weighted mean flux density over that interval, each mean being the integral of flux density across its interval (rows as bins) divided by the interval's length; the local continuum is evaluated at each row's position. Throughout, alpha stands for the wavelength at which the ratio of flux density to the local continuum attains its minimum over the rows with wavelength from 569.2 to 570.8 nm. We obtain 570.662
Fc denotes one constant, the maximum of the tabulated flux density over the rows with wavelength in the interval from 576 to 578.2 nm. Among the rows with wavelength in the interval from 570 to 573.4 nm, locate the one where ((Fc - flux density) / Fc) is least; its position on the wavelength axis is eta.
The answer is 572.241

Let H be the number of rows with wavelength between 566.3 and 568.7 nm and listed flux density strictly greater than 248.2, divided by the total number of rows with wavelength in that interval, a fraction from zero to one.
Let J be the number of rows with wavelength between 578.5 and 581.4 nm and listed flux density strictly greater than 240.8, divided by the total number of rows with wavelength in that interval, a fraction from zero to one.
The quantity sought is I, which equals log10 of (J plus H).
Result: -0.04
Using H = 0.00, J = 0.91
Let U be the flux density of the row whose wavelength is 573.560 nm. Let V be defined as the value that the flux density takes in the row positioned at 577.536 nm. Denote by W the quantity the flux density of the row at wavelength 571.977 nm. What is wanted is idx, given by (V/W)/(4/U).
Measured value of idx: 61.6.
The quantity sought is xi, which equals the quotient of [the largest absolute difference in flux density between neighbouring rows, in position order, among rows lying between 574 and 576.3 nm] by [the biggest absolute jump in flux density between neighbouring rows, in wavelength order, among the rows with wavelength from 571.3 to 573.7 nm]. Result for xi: 0.78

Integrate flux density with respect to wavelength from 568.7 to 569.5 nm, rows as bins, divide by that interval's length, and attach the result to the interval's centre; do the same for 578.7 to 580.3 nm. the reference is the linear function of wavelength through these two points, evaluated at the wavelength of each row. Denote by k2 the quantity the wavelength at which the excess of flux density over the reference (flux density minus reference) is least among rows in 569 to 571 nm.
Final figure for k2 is 570.662 nm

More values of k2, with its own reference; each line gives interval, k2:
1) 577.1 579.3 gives 577.802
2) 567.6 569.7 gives 568.301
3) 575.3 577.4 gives 575.412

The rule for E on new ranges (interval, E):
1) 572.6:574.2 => 251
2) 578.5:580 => 243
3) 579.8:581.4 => 249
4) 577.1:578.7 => 237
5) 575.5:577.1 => 251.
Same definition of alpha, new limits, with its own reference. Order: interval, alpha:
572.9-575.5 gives 575.412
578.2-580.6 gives 578.334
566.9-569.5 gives 568.301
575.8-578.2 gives 577.802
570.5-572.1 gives 570.662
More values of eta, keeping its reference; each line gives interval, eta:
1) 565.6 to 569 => 567.778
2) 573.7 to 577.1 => 573.824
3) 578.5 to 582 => 581.271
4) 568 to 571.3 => 569.349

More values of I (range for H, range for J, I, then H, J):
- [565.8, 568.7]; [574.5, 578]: -0.07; 0.00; 0.85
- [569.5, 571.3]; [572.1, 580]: -0.01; 0.14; 0.83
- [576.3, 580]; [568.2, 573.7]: -0.13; 0.21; 0.52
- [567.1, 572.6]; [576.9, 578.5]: -0.28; 0.19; 0.33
